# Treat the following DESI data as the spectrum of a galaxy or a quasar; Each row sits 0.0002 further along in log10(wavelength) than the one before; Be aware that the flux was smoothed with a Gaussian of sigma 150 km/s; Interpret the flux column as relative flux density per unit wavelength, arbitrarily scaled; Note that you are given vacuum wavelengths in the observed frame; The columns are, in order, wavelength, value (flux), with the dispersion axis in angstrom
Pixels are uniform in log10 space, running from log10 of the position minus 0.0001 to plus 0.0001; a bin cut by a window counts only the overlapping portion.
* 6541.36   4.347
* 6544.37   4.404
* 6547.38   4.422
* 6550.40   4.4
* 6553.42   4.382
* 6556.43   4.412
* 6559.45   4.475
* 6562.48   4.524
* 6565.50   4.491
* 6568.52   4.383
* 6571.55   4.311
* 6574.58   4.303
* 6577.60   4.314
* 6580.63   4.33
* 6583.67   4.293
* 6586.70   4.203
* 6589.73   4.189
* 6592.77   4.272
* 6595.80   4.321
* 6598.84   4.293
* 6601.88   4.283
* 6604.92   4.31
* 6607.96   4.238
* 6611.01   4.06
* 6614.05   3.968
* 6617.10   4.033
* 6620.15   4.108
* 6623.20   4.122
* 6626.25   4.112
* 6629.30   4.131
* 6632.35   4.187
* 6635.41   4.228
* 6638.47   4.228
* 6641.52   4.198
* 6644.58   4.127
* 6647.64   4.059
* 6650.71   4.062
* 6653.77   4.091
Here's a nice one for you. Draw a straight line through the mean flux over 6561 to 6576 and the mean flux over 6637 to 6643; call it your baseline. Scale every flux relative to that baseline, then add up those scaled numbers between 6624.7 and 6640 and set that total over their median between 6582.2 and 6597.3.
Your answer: 5.01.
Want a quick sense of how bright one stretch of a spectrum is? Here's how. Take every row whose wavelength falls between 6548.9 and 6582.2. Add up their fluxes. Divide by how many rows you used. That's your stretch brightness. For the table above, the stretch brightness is 4.39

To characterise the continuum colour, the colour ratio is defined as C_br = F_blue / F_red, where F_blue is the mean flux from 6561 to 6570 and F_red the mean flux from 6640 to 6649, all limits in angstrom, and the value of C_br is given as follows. 1.08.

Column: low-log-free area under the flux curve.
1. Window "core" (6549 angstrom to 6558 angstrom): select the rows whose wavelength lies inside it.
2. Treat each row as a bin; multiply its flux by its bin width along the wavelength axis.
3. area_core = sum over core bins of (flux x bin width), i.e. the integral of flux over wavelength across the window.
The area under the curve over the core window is 40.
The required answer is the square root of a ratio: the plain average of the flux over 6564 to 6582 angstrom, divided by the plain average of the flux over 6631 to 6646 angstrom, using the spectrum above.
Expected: 1.02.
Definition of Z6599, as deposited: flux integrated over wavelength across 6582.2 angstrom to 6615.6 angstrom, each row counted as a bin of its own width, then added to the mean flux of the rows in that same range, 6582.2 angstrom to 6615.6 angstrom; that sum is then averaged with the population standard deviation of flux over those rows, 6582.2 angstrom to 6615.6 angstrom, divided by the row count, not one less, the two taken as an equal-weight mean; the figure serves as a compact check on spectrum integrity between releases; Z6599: 73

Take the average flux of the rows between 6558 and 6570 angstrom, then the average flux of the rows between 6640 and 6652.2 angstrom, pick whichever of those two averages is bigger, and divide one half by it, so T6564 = 0.112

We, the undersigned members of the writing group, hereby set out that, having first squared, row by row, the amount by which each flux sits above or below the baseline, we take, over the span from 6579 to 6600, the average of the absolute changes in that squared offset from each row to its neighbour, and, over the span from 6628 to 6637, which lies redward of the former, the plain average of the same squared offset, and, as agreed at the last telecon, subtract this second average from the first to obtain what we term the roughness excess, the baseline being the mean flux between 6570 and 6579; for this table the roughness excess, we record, -0.013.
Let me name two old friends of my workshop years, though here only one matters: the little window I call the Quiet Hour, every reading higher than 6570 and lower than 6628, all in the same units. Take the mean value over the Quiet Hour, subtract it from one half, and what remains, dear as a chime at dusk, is -3.71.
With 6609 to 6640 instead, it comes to -3.62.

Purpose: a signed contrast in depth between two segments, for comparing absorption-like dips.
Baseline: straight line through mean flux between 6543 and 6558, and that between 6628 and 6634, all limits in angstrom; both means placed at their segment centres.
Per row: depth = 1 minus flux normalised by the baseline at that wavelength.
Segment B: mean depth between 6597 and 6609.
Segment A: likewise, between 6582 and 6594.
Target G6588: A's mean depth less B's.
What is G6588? 0.021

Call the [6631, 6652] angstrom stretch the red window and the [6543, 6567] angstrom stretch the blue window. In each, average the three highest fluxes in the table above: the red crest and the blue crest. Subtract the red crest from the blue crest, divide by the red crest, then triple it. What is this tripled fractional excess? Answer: 0.20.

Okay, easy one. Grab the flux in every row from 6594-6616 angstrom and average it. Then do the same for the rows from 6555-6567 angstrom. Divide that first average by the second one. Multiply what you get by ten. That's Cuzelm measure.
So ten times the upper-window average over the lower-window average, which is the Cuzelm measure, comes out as 9.4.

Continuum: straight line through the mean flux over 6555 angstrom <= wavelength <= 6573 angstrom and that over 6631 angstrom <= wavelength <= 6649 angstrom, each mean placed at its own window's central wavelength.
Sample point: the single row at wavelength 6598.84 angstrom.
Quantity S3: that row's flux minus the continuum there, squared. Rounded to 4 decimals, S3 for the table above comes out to 0.0004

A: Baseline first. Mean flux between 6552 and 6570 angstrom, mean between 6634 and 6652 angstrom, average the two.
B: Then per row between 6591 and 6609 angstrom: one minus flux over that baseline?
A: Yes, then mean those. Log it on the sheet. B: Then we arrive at 0.00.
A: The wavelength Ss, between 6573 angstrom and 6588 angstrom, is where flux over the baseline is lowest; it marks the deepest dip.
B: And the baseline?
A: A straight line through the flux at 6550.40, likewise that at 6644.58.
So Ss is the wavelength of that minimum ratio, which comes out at 6586.70 angstrom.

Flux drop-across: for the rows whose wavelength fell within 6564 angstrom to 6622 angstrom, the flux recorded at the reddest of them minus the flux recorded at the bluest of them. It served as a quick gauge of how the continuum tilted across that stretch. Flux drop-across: -0.38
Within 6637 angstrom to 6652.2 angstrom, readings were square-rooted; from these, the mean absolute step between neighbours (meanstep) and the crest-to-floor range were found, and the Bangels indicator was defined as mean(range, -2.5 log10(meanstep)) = 2.49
